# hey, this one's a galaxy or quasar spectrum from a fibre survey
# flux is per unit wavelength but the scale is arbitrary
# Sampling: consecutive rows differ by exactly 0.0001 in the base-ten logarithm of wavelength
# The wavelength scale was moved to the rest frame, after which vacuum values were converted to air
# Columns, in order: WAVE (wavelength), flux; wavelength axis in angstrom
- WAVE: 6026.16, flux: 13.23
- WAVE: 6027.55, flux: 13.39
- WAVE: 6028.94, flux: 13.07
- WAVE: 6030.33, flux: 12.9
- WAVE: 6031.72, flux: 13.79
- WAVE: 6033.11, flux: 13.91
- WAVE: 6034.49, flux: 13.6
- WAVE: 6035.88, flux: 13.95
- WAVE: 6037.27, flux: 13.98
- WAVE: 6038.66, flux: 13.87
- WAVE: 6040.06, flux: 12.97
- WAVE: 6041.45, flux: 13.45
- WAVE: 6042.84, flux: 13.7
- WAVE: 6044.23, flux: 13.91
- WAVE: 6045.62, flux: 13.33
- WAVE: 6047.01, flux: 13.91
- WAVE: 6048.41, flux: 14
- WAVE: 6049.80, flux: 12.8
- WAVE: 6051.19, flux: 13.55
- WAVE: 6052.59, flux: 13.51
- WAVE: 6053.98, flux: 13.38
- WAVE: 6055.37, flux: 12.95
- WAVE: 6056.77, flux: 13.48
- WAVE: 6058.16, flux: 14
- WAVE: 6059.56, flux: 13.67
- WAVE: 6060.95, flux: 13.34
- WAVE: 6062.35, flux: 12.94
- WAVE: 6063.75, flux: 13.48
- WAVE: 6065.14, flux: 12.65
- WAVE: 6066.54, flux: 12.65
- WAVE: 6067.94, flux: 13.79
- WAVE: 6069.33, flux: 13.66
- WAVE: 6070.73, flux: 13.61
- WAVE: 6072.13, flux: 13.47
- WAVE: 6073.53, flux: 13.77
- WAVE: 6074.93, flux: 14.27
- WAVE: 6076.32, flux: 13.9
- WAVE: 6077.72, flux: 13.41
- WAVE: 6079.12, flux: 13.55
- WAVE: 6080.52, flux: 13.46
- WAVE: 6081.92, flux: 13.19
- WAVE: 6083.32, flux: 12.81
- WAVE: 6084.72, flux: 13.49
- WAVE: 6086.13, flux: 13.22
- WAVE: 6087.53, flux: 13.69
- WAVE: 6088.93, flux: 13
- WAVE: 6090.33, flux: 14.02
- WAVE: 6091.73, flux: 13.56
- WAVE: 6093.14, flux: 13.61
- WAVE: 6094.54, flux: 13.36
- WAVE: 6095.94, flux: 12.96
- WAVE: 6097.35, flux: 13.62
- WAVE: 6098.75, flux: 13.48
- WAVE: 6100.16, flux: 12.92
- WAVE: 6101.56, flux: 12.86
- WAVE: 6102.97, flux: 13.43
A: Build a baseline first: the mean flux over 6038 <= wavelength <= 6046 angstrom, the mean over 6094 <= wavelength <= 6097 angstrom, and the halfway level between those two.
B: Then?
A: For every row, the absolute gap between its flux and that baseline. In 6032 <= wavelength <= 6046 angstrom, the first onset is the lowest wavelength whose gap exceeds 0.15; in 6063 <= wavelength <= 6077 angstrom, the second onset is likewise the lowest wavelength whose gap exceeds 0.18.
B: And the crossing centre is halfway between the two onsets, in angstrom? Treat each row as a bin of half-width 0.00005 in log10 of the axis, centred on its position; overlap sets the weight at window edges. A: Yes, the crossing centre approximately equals 6049.1 angstrom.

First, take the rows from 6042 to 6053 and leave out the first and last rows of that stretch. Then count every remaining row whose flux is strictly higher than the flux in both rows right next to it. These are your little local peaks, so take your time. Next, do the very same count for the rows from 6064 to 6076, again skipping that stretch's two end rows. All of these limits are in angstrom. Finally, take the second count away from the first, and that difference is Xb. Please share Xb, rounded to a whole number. 2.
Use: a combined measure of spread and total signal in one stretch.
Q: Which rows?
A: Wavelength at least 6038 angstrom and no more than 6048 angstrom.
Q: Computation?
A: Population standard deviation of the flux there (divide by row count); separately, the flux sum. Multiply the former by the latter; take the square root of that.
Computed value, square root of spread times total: 5.6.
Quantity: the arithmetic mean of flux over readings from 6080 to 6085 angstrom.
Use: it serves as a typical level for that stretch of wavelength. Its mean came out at 13.2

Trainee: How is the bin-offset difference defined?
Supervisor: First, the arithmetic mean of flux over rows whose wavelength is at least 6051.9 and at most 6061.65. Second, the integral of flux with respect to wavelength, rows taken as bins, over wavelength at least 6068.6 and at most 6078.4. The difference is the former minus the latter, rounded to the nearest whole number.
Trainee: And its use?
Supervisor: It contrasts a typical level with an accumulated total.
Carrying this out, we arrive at -121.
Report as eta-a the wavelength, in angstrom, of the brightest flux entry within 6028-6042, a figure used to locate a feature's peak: 6037.27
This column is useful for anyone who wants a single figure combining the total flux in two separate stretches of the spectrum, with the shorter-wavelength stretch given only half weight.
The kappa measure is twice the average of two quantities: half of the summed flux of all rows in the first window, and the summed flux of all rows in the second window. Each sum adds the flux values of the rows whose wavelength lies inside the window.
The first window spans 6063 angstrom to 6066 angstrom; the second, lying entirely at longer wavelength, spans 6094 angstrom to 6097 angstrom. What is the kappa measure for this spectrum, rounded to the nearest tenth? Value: 39.4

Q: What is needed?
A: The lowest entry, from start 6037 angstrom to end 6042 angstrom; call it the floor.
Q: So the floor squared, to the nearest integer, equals 168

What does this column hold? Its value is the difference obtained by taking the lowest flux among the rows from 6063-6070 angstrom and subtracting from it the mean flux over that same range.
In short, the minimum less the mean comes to -0.60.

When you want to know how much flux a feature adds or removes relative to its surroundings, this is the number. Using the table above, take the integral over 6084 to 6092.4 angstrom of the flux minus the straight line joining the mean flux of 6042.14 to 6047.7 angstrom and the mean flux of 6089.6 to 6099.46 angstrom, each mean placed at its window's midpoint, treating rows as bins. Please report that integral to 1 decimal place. -0.4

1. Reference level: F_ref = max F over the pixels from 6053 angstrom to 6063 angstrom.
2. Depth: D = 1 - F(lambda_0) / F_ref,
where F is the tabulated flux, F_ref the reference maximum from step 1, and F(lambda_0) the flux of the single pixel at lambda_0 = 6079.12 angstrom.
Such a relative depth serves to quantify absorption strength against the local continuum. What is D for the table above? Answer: 0.0321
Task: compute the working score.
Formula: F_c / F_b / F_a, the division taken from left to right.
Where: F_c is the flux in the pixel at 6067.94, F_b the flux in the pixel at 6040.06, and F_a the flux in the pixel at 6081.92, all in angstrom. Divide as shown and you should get 0.0806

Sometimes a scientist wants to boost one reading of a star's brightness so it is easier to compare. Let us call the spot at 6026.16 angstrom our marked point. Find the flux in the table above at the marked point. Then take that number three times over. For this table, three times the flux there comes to 39.7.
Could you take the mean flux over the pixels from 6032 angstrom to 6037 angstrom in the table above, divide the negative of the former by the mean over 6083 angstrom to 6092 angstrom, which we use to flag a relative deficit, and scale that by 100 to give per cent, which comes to -103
